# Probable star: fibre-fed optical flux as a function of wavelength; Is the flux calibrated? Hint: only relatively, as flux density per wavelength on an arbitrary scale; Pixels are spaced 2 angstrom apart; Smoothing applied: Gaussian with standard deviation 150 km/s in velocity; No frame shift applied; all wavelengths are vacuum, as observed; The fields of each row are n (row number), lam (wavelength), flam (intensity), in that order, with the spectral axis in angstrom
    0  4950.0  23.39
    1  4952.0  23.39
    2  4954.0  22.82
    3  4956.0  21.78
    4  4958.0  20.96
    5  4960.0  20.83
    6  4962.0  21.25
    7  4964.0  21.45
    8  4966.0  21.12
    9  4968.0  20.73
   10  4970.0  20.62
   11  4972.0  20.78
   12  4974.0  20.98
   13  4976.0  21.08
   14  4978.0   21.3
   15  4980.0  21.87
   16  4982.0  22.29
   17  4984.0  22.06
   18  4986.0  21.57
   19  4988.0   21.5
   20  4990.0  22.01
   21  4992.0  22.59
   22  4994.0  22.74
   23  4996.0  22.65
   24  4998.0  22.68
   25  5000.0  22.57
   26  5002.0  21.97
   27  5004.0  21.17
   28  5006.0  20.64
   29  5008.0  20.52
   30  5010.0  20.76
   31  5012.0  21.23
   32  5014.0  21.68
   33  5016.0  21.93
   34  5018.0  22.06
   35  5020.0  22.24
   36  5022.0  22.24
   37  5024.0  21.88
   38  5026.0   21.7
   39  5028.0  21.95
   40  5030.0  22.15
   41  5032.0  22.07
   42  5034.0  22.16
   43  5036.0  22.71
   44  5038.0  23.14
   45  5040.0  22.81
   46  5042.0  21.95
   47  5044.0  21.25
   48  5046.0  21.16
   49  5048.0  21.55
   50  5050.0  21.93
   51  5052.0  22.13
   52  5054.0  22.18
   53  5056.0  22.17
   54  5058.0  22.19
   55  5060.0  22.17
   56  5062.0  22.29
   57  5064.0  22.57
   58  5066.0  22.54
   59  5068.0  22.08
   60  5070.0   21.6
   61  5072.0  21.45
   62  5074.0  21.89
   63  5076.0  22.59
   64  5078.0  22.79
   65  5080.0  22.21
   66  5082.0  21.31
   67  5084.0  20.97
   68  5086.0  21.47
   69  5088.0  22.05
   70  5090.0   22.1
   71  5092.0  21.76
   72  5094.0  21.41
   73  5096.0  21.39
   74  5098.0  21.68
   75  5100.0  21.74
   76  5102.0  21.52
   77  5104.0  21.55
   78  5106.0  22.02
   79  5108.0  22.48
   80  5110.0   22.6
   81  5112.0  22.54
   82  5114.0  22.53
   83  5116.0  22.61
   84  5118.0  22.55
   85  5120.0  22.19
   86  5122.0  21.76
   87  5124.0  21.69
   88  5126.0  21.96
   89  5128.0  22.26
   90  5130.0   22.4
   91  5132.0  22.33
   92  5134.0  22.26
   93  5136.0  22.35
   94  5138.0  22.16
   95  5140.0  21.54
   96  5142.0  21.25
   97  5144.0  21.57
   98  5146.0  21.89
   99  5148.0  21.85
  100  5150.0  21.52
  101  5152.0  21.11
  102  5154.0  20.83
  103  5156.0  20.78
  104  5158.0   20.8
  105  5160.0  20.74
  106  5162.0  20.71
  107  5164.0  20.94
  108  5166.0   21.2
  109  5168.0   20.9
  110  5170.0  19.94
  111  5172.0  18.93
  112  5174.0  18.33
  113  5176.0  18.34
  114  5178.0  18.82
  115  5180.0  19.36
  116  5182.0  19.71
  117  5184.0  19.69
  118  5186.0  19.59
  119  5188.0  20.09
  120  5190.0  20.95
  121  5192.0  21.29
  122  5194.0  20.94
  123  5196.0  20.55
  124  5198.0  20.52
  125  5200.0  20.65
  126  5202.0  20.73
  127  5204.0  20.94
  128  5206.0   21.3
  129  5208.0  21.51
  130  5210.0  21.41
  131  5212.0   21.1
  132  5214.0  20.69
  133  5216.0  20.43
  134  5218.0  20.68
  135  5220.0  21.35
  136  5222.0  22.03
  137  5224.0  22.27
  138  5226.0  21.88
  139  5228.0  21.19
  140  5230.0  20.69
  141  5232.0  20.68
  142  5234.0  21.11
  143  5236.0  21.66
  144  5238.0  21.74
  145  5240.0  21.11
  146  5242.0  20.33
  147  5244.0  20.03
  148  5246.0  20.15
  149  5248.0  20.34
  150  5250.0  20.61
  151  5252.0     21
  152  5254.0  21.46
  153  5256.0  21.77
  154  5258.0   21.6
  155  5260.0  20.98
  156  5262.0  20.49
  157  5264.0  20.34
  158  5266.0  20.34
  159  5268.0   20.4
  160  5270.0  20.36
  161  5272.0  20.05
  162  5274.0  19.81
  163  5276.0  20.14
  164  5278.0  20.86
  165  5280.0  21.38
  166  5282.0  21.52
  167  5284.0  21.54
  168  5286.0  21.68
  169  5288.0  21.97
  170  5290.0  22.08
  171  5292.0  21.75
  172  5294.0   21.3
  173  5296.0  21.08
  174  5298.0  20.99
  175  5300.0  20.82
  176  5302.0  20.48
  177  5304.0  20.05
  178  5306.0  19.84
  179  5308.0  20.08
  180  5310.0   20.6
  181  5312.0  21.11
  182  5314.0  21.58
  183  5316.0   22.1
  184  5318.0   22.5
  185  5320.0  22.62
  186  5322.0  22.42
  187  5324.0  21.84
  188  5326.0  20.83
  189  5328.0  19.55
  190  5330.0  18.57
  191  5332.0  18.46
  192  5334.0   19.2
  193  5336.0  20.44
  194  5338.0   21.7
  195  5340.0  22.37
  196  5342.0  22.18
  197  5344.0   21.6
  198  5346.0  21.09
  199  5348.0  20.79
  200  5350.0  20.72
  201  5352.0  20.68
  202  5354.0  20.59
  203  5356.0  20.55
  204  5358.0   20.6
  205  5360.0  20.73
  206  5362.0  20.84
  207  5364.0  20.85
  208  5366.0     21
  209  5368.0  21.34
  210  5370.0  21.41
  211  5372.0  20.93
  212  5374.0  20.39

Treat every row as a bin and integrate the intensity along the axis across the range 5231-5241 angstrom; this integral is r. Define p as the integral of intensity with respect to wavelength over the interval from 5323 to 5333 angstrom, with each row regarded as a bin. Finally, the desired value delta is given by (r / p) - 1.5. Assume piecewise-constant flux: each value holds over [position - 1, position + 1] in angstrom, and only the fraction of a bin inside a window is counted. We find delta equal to -0.43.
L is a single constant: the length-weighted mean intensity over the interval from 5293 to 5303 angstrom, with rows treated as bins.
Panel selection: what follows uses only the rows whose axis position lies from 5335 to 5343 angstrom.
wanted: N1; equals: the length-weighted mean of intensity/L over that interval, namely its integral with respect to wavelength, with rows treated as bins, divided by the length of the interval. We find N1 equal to 1.04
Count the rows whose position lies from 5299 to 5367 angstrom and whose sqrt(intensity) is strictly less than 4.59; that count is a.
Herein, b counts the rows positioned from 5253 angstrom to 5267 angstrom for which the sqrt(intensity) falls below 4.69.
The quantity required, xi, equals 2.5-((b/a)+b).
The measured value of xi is -5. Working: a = 22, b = 7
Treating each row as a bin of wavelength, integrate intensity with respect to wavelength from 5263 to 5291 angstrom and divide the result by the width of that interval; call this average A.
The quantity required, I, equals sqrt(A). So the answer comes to 4.57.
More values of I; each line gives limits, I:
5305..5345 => 4.58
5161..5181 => 4.44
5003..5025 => 4.64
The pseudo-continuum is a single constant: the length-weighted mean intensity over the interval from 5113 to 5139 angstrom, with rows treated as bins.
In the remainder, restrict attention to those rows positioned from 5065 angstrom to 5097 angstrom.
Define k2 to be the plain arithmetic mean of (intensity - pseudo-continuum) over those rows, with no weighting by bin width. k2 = -0.4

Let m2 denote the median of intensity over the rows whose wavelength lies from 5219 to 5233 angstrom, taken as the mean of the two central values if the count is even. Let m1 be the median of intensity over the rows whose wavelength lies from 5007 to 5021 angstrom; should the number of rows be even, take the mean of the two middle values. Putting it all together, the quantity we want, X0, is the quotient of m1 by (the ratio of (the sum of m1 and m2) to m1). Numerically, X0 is 10.9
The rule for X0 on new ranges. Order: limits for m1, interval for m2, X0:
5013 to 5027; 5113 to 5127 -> 10.9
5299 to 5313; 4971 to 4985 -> 10.0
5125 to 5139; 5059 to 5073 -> 11.2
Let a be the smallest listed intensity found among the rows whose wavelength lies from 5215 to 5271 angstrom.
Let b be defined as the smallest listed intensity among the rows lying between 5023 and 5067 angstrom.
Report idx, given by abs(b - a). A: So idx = 1.1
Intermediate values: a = 20.03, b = 21.16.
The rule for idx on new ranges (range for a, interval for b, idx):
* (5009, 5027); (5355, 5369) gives 0.2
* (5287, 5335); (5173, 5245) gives 0.1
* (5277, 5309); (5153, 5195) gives 1.5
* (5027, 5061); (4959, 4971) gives 0.5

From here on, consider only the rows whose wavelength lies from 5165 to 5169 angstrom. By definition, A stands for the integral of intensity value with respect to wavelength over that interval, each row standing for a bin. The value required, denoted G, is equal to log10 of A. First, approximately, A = 84.2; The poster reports 1.93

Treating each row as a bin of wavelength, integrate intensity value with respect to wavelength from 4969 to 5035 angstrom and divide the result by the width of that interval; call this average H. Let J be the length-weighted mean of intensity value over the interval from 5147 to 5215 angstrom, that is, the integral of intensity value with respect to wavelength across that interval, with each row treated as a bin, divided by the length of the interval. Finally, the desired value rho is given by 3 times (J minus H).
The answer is -3.8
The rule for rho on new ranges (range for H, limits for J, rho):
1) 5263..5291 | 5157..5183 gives -3.0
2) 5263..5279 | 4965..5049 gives 4.4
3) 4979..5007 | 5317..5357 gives -3.3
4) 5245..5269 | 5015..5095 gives 3.7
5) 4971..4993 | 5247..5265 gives -2.1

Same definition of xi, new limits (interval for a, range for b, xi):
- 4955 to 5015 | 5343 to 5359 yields -6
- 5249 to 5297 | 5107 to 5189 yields -28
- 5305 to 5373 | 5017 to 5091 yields -12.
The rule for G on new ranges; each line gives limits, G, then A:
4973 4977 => 1.92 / 84.1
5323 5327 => 1.93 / 85.3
